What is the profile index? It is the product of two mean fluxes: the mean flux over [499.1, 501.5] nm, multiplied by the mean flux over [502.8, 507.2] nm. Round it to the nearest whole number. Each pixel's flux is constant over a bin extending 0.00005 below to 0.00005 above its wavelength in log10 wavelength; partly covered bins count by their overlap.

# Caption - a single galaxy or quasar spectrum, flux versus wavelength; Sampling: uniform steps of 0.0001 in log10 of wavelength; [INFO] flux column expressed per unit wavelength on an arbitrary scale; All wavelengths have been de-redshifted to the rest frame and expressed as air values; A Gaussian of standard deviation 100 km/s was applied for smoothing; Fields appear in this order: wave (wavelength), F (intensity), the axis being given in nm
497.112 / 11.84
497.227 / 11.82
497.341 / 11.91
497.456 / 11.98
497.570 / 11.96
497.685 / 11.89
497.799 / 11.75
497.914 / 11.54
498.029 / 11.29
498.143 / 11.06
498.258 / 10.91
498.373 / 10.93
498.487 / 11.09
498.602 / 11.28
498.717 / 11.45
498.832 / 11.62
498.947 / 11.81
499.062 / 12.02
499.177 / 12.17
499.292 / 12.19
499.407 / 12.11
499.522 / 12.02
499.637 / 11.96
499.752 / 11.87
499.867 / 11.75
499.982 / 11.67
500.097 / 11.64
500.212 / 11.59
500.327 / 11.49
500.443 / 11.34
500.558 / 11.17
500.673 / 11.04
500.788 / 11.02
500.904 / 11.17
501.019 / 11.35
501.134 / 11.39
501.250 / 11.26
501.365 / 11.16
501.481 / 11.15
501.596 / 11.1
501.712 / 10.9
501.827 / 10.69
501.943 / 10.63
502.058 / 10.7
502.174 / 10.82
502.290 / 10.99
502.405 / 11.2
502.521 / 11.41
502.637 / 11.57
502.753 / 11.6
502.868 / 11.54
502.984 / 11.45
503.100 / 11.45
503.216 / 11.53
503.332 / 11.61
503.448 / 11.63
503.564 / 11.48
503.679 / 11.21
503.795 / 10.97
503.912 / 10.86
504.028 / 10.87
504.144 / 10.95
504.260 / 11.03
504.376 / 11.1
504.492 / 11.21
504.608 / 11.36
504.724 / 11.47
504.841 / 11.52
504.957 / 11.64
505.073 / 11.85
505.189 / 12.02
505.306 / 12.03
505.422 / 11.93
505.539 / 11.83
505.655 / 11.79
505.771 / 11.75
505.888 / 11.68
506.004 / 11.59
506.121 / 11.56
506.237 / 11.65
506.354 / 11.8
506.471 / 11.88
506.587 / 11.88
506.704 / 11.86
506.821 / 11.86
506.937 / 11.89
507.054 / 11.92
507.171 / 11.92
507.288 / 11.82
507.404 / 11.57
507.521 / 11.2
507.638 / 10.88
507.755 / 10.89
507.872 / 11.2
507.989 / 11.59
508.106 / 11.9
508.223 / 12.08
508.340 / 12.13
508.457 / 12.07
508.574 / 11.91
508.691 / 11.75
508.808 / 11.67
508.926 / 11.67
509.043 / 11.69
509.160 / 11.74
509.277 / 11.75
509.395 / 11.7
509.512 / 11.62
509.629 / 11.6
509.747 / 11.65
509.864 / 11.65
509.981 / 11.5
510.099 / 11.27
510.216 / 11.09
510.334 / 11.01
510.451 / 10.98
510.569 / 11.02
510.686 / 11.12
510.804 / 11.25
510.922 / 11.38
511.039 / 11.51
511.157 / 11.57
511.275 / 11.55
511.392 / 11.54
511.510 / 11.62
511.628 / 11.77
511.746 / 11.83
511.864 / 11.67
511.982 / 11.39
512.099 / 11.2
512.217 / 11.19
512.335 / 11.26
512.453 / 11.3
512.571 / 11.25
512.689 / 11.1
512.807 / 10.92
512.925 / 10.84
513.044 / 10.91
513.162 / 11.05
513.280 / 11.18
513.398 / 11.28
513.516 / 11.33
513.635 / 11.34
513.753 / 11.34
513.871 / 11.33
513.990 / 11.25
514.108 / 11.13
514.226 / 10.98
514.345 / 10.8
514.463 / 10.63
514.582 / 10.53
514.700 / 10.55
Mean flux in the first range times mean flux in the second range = 134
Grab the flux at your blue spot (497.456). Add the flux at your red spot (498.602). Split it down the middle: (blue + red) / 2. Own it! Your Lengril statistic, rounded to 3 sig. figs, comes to 11.6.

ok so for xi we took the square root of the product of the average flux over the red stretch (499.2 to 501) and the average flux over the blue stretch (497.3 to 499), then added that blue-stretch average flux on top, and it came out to 23.0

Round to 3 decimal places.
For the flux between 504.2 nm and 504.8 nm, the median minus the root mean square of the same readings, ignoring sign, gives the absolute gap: 0.025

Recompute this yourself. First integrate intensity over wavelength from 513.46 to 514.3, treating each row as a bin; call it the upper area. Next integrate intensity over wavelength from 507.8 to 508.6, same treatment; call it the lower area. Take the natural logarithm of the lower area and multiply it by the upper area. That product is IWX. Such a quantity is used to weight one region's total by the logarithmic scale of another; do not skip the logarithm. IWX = 21.2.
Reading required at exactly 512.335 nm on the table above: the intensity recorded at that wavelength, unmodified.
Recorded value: 11.26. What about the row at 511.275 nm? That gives 11.55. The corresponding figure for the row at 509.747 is 11.65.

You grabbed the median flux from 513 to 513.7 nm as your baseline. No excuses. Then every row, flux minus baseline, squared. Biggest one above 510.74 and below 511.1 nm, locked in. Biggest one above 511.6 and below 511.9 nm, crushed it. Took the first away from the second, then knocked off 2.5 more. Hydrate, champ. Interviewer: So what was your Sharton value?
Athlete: -2.2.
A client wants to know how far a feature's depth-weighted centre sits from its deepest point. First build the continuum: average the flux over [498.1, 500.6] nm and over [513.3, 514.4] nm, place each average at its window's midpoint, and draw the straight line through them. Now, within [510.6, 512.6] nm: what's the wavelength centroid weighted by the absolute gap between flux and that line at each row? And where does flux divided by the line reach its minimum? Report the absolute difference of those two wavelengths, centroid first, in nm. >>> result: 0.83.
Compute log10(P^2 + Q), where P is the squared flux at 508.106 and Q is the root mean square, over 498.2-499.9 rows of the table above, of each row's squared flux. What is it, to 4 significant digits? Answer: 4.305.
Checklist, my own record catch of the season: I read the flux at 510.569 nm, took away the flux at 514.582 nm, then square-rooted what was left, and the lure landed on 0.7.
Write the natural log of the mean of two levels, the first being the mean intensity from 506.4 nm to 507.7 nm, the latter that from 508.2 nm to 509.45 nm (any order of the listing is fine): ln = 2.465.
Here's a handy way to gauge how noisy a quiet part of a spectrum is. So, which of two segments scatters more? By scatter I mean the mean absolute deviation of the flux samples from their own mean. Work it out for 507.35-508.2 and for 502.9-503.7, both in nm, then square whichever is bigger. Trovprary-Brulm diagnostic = 0.10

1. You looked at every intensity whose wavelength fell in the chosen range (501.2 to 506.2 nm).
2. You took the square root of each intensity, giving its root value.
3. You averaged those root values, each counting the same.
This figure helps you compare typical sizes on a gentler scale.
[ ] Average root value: 3.37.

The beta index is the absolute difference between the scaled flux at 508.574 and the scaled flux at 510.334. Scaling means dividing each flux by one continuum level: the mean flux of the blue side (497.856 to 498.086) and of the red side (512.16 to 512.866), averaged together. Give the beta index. 0.08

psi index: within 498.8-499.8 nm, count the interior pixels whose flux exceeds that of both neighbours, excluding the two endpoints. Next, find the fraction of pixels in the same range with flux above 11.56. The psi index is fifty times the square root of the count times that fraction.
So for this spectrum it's 50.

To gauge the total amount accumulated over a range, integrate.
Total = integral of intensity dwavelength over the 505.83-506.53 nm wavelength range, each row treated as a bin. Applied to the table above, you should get 8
